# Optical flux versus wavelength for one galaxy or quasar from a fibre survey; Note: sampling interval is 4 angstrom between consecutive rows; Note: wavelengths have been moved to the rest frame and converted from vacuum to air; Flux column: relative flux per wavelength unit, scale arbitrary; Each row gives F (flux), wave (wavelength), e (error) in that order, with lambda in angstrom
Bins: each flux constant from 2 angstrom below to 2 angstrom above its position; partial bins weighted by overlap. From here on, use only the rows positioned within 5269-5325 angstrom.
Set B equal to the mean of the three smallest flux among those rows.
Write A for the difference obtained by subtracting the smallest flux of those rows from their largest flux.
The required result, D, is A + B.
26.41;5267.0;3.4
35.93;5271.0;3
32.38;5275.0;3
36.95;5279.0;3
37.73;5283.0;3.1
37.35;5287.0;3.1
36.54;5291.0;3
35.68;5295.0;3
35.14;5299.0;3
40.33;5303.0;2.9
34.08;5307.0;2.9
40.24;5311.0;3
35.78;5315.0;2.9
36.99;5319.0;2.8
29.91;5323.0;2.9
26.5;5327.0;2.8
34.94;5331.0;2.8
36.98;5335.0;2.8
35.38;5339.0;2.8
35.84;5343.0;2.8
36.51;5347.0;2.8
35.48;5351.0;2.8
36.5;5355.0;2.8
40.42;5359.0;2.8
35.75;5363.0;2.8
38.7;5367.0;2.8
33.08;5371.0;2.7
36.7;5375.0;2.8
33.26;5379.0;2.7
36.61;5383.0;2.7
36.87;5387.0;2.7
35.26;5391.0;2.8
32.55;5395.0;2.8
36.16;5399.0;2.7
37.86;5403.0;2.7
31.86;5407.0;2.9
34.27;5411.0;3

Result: 42.5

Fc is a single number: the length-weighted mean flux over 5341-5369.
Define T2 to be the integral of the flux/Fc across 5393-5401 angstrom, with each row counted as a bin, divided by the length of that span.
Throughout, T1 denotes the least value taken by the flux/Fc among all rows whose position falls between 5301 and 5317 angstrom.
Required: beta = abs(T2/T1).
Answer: 1.01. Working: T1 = 0.920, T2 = 0.93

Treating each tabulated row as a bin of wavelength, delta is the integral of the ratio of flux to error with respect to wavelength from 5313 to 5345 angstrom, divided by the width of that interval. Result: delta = 12.1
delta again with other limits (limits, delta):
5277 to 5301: 12.1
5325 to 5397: 12.7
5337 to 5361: 13.1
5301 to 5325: 12.5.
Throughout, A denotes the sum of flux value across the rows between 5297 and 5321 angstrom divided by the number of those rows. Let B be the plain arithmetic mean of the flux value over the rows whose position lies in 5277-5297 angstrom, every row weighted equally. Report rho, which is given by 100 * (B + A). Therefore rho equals 7394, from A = 37.1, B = 36.85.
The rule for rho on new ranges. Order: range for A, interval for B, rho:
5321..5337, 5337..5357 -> 6802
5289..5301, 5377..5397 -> 7070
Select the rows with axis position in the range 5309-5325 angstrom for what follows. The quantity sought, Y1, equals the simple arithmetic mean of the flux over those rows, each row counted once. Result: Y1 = 35.7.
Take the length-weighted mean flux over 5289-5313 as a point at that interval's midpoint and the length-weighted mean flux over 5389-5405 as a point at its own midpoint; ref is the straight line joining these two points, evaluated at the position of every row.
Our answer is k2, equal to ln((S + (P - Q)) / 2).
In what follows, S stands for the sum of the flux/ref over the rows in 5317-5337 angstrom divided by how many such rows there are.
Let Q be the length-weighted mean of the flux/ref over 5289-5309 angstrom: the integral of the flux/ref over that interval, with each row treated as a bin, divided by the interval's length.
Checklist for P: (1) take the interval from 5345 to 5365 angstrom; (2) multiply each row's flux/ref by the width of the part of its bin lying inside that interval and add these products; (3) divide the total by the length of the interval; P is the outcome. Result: -0.750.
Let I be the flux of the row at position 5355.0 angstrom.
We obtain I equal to 36.5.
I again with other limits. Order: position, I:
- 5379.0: 33.26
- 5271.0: 35.93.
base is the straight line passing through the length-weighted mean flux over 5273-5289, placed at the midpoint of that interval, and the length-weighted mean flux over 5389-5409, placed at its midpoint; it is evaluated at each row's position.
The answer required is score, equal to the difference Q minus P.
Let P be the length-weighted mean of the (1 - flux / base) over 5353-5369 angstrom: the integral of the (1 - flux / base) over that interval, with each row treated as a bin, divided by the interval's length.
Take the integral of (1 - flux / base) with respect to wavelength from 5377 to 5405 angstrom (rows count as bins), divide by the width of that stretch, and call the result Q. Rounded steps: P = -0.076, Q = -0.020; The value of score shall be 0.06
